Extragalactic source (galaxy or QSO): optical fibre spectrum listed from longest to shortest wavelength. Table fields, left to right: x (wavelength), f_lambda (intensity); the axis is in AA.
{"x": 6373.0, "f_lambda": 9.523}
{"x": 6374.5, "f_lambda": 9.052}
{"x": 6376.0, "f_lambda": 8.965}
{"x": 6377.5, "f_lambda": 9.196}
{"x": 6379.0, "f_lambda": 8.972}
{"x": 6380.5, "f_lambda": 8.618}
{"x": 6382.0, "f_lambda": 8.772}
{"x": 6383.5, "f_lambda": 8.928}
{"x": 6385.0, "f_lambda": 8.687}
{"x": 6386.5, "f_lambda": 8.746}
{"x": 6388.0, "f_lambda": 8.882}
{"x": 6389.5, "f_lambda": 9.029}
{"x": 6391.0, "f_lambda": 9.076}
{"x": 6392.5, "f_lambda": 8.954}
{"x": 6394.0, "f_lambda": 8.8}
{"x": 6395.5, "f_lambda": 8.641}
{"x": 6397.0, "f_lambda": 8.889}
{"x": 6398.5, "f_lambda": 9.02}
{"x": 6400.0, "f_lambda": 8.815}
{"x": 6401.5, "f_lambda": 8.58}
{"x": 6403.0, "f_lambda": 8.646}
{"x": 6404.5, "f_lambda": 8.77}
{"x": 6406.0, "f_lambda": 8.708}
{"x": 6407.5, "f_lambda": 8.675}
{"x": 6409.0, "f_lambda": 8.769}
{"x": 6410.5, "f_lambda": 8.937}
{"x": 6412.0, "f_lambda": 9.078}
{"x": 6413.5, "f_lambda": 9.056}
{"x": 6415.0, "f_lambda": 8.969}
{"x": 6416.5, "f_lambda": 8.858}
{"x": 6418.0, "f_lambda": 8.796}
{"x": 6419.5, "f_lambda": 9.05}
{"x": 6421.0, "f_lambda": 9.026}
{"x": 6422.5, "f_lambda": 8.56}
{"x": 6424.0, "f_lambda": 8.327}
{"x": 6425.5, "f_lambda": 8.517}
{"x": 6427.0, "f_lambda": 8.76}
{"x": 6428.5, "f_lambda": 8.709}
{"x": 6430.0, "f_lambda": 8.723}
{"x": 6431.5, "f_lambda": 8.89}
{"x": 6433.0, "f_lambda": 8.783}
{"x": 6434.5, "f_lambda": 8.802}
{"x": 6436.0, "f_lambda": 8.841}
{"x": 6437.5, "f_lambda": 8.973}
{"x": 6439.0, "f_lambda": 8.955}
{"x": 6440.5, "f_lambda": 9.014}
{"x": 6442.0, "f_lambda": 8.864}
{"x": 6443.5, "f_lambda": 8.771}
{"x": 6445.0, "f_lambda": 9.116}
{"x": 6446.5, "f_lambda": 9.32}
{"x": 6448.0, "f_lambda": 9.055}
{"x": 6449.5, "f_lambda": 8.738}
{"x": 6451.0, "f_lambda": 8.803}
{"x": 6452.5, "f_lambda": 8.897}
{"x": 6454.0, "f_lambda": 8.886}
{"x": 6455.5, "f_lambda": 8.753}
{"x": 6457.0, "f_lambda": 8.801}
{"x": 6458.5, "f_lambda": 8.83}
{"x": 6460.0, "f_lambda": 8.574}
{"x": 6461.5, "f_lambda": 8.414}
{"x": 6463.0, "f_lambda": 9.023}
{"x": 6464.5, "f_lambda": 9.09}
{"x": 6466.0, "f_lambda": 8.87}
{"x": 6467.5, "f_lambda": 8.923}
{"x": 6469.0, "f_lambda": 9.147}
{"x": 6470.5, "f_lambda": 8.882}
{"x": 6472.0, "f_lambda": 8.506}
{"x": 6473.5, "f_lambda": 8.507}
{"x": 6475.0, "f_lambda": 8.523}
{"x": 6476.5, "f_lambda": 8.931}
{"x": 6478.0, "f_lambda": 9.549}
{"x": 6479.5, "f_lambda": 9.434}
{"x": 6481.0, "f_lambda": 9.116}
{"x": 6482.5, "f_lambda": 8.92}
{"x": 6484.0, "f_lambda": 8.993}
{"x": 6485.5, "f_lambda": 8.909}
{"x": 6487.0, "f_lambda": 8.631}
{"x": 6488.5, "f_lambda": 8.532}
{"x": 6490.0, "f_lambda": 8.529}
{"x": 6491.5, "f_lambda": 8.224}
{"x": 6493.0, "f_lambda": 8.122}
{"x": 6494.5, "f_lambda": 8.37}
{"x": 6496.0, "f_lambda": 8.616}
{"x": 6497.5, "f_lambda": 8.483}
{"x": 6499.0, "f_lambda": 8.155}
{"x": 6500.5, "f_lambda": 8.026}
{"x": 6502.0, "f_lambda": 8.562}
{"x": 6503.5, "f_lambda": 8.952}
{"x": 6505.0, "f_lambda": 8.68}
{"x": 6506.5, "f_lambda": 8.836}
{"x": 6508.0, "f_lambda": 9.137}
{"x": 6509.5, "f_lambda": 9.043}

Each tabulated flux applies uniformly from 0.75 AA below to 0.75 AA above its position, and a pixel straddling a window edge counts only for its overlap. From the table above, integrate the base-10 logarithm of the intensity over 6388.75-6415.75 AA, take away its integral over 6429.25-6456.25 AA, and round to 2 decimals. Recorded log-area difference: -0.06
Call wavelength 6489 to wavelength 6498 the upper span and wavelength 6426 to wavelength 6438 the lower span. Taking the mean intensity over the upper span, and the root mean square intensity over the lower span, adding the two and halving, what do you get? 8.60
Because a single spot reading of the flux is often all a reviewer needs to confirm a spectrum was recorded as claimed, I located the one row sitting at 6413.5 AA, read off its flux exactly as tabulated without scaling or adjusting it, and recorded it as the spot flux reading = 9.056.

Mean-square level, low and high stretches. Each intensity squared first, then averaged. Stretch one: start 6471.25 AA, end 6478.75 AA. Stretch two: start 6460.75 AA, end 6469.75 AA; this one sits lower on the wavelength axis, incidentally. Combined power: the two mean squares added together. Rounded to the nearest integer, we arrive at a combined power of 157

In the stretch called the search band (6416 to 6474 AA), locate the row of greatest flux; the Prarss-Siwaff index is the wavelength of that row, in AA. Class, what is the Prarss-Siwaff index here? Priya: 6446.5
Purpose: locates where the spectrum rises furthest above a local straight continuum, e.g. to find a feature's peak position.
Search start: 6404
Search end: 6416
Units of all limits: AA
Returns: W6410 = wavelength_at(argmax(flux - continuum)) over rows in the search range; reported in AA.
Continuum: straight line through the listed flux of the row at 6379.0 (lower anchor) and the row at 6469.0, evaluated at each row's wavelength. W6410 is 6412.0 AA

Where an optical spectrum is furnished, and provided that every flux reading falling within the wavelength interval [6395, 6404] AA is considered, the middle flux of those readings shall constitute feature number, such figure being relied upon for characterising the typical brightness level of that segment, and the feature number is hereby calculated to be 8.73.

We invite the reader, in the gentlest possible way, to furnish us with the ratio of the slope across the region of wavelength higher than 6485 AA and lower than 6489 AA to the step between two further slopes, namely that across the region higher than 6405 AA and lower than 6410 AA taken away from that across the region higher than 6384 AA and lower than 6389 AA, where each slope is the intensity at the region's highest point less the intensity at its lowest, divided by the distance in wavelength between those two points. -2.8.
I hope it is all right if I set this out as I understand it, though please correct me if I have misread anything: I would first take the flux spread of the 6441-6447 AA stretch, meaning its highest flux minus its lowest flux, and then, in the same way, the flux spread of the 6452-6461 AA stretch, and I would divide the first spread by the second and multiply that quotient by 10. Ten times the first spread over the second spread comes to 17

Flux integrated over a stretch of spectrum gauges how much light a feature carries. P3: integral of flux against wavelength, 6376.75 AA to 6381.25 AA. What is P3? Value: 40.2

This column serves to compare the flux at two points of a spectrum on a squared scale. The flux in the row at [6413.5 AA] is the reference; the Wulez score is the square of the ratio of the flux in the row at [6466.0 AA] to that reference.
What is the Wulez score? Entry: 0.96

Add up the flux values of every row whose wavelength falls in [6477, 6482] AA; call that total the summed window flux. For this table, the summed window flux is 28.1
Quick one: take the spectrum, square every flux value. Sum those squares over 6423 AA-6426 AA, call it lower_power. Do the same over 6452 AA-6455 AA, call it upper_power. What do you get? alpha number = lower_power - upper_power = -16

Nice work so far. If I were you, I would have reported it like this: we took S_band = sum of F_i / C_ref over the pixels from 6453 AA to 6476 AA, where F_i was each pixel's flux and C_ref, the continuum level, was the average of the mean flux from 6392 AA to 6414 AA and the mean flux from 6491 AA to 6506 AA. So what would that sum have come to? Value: 15.3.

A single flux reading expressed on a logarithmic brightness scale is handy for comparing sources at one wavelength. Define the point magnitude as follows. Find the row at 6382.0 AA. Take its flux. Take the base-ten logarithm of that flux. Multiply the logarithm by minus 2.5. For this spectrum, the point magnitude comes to -2.358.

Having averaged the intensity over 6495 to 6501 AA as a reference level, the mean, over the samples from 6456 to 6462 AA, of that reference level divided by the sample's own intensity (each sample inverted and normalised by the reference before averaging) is 0.96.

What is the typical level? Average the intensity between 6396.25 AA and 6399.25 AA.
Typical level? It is 8.95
